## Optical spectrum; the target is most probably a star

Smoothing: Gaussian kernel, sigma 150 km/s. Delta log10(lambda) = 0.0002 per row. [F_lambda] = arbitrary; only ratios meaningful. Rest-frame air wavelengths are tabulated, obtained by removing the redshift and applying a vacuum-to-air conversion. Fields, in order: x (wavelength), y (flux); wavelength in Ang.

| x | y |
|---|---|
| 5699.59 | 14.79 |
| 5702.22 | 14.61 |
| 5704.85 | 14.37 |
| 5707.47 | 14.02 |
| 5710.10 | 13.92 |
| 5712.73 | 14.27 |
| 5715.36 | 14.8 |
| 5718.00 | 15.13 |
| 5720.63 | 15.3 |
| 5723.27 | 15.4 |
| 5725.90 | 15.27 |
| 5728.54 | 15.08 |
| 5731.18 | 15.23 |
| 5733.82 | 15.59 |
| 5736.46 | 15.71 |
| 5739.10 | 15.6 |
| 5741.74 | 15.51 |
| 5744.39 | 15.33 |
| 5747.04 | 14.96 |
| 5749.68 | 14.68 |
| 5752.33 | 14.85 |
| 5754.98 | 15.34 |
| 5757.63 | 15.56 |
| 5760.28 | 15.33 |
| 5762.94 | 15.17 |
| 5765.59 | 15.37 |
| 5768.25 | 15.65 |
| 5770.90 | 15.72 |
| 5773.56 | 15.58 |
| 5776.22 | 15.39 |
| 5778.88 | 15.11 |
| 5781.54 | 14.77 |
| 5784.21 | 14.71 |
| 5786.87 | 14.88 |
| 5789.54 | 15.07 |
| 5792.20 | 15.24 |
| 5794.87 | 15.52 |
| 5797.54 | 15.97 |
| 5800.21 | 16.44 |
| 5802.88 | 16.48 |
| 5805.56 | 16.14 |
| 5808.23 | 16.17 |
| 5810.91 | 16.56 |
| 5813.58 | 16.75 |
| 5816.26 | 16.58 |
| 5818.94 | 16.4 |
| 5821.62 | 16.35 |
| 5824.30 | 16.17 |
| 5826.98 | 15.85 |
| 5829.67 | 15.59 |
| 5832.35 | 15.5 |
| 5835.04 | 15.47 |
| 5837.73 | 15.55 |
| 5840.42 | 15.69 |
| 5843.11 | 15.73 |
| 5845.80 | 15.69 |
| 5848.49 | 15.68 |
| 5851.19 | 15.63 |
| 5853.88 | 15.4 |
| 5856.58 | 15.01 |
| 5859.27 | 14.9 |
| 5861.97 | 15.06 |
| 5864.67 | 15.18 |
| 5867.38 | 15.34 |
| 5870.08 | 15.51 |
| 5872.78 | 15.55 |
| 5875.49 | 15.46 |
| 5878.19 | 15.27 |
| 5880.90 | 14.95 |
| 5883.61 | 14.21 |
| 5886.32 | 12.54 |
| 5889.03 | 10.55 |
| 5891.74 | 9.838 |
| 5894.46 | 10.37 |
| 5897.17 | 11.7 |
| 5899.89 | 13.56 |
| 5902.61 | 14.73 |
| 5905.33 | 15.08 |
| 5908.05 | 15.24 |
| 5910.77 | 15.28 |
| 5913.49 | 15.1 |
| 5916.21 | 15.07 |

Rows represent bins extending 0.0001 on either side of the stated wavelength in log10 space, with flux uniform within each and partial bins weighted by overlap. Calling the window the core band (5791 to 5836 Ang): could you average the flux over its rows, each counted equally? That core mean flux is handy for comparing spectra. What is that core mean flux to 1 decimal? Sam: 16.1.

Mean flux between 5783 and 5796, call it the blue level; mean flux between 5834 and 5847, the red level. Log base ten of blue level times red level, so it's 2.37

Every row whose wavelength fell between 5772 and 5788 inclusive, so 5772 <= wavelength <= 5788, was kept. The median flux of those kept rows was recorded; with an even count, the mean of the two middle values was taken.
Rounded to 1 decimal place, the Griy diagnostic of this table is 15.0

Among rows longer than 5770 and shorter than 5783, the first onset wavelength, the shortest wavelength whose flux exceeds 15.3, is 5770.90 Ang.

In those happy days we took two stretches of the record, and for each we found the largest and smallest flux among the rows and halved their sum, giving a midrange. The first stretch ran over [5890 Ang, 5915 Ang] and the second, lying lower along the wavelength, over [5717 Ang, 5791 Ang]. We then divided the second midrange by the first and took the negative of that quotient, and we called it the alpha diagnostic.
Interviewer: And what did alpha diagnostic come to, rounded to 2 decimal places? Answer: -1.21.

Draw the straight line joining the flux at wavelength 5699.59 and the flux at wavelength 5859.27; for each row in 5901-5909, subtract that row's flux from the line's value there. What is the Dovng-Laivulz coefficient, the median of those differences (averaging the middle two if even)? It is -0.15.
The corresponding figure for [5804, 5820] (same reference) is -1.61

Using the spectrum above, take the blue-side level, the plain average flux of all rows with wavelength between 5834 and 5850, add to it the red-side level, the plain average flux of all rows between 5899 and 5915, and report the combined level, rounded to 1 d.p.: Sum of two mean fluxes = 30.5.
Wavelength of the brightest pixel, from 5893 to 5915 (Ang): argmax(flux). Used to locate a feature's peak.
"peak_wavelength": 5910.77 Ang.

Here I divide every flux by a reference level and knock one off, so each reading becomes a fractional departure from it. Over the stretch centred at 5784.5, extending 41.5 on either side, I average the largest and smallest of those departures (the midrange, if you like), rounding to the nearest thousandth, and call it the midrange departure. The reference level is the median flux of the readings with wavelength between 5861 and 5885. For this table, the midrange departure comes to 0.029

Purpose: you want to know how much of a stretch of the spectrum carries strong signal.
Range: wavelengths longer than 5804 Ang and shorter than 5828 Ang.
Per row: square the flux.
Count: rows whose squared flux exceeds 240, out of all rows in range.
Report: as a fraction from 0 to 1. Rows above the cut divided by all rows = 1.0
